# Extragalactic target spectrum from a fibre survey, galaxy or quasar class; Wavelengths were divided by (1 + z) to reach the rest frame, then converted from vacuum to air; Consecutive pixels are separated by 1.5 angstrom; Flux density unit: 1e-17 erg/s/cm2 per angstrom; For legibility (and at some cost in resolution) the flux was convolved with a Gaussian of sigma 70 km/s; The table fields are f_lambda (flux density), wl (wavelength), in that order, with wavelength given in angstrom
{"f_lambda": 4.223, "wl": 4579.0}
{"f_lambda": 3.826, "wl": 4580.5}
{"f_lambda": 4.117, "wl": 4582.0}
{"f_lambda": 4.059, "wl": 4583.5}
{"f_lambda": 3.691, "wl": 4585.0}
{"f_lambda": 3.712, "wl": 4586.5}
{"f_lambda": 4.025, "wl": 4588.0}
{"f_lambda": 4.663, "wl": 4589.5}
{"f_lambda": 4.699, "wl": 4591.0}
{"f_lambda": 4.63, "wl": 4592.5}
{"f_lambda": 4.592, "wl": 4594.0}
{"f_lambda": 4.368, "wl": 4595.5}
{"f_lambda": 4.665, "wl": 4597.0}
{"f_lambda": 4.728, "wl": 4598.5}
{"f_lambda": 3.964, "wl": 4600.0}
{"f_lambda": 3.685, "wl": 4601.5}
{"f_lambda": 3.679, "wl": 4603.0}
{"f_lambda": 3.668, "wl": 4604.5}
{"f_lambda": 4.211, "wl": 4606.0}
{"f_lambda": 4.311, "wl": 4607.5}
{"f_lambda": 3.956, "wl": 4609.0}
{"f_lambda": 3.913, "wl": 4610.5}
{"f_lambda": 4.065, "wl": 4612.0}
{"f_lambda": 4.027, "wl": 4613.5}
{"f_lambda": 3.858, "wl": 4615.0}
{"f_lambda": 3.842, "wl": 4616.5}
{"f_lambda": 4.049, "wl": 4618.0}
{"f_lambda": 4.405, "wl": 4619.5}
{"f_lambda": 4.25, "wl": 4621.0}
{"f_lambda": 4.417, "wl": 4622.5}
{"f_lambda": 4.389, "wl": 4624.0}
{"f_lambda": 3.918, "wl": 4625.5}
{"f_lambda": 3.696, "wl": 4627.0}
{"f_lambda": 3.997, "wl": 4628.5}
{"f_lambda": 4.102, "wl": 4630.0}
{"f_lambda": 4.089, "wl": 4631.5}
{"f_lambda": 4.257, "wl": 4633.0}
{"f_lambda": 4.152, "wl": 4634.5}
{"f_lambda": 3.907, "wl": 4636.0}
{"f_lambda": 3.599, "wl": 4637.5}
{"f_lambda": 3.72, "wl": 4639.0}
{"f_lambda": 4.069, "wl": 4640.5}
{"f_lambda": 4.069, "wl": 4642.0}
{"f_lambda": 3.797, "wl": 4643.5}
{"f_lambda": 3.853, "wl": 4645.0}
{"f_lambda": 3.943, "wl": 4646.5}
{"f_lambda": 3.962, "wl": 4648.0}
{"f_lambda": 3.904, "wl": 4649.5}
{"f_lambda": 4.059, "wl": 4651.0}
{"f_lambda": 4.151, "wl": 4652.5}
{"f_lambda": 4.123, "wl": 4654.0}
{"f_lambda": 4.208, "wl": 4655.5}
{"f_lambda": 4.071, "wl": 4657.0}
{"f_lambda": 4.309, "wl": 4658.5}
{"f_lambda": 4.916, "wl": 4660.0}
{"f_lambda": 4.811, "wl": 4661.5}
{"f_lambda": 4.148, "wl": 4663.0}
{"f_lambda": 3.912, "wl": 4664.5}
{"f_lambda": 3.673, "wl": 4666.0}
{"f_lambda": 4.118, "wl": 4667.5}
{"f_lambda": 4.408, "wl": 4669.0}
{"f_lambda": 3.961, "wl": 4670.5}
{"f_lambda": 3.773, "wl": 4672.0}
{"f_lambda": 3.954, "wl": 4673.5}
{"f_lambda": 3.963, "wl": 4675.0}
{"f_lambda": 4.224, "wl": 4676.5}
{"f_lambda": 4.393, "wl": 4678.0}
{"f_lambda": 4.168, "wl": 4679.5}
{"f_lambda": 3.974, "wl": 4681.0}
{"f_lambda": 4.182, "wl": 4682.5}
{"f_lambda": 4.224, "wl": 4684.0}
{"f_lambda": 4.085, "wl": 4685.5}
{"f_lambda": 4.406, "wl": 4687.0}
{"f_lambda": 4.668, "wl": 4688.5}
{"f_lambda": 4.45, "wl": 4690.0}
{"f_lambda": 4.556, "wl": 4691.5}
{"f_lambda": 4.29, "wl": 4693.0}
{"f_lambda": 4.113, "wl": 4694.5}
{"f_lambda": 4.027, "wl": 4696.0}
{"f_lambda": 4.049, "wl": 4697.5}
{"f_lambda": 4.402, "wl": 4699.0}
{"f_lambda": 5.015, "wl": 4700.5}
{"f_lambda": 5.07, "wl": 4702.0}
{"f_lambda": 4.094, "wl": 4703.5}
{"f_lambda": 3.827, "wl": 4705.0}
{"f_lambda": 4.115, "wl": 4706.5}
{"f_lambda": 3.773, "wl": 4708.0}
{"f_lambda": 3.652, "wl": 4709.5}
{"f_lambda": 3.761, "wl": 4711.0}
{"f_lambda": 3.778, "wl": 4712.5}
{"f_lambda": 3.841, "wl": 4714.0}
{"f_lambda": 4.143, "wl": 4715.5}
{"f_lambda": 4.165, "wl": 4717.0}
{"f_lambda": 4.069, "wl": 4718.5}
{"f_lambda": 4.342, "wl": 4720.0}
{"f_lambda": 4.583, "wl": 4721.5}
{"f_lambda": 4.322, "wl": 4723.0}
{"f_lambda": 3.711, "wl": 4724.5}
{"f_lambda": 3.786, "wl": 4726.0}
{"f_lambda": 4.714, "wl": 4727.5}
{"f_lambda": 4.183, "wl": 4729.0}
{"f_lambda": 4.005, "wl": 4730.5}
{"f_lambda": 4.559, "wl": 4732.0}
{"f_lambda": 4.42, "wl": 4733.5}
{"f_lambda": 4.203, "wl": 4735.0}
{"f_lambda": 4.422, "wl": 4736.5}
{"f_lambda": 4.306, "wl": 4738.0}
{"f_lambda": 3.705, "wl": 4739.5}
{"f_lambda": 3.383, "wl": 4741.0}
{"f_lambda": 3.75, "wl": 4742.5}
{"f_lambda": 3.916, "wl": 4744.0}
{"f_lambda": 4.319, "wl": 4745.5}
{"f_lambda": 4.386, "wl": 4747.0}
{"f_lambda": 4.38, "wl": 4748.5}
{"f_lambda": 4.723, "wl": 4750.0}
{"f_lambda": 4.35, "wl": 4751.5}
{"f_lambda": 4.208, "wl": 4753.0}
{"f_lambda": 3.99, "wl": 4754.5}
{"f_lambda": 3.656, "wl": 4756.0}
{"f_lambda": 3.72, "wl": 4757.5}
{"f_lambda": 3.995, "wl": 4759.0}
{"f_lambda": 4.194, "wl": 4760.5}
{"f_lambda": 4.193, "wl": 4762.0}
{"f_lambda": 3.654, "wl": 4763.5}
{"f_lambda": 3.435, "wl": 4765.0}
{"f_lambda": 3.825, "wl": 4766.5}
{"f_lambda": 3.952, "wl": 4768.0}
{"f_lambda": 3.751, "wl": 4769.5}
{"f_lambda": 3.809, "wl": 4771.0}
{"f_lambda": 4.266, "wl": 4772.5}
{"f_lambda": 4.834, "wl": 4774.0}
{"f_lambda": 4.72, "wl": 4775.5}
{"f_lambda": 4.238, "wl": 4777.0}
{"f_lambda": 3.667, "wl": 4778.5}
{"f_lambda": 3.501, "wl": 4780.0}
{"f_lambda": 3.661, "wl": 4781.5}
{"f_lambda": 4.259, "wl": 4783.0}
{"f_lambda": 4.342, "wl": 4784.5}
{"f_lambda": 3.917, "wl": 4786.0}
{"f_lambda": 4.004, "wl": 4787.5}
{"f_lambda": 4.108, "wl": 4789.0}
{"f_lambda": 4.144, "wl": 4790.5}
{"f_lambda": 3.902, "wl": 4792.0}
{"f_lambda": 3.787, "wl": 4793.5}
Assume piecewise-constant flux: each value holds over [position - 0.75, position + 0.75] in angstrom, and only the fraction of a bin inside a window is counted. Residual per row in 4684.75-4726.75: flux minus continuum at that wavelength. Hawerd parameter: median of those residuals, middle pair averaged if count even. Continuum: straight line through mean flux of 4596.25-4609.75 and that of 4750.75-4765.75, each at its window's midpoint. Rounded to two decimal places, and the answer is 0.12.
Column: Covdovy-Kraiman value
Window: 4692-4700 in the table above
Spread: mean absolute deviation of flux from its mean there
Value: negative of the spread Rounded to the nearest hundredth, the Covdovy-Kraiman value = -0.14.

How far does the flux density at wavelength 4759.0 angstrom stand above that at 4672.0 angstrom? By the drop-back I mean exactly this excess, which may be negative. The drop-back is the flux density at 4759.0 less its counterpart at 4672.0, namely 0.22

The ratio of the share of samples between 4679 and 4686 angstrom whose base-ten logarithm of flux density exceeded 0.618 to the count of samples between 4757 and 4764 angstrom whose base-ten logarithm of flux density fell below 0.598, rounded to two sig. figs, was 0.30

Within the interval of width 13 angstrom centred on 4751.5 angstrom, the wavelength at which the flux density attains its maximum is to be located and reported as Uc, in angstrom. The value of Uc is 4750.0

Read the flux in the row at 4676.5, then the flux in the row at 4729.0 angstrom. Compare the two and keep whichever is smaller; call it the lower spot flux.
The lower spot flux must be 4.18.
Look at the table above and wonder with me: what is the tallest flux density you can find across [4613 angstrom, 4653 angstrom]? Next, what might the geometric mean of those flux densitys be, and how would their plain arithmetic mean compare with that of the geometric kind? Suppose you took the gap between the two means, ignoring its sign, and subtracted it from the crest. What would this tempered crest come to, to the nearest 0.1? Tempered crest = 4.4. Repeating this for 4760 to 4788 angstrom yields 4.8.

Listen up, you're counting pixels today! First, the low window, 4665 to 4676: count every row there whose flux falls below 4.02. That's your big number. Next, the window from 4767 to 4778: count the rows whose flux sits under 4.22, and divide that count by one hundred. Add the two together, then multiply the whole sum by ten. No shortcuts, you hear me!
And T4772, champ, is 50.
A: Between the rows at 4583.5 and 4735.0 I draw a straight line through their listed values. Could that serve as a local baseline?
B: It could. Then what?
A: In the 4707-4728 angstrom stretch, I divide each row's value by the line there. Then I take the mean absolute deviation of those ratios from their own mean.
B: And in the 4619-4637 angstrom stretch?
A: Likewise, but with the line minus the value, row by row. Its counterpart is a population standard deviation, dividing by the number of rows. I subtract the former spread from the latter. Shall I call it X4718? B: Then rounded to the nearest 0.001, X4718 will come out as 0.150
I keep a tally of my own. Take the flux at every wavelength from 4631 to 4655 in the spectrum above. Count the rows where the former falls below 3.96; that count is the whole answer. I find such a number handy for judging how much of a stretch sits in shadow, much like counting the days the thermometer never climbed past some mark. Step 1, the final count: 7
